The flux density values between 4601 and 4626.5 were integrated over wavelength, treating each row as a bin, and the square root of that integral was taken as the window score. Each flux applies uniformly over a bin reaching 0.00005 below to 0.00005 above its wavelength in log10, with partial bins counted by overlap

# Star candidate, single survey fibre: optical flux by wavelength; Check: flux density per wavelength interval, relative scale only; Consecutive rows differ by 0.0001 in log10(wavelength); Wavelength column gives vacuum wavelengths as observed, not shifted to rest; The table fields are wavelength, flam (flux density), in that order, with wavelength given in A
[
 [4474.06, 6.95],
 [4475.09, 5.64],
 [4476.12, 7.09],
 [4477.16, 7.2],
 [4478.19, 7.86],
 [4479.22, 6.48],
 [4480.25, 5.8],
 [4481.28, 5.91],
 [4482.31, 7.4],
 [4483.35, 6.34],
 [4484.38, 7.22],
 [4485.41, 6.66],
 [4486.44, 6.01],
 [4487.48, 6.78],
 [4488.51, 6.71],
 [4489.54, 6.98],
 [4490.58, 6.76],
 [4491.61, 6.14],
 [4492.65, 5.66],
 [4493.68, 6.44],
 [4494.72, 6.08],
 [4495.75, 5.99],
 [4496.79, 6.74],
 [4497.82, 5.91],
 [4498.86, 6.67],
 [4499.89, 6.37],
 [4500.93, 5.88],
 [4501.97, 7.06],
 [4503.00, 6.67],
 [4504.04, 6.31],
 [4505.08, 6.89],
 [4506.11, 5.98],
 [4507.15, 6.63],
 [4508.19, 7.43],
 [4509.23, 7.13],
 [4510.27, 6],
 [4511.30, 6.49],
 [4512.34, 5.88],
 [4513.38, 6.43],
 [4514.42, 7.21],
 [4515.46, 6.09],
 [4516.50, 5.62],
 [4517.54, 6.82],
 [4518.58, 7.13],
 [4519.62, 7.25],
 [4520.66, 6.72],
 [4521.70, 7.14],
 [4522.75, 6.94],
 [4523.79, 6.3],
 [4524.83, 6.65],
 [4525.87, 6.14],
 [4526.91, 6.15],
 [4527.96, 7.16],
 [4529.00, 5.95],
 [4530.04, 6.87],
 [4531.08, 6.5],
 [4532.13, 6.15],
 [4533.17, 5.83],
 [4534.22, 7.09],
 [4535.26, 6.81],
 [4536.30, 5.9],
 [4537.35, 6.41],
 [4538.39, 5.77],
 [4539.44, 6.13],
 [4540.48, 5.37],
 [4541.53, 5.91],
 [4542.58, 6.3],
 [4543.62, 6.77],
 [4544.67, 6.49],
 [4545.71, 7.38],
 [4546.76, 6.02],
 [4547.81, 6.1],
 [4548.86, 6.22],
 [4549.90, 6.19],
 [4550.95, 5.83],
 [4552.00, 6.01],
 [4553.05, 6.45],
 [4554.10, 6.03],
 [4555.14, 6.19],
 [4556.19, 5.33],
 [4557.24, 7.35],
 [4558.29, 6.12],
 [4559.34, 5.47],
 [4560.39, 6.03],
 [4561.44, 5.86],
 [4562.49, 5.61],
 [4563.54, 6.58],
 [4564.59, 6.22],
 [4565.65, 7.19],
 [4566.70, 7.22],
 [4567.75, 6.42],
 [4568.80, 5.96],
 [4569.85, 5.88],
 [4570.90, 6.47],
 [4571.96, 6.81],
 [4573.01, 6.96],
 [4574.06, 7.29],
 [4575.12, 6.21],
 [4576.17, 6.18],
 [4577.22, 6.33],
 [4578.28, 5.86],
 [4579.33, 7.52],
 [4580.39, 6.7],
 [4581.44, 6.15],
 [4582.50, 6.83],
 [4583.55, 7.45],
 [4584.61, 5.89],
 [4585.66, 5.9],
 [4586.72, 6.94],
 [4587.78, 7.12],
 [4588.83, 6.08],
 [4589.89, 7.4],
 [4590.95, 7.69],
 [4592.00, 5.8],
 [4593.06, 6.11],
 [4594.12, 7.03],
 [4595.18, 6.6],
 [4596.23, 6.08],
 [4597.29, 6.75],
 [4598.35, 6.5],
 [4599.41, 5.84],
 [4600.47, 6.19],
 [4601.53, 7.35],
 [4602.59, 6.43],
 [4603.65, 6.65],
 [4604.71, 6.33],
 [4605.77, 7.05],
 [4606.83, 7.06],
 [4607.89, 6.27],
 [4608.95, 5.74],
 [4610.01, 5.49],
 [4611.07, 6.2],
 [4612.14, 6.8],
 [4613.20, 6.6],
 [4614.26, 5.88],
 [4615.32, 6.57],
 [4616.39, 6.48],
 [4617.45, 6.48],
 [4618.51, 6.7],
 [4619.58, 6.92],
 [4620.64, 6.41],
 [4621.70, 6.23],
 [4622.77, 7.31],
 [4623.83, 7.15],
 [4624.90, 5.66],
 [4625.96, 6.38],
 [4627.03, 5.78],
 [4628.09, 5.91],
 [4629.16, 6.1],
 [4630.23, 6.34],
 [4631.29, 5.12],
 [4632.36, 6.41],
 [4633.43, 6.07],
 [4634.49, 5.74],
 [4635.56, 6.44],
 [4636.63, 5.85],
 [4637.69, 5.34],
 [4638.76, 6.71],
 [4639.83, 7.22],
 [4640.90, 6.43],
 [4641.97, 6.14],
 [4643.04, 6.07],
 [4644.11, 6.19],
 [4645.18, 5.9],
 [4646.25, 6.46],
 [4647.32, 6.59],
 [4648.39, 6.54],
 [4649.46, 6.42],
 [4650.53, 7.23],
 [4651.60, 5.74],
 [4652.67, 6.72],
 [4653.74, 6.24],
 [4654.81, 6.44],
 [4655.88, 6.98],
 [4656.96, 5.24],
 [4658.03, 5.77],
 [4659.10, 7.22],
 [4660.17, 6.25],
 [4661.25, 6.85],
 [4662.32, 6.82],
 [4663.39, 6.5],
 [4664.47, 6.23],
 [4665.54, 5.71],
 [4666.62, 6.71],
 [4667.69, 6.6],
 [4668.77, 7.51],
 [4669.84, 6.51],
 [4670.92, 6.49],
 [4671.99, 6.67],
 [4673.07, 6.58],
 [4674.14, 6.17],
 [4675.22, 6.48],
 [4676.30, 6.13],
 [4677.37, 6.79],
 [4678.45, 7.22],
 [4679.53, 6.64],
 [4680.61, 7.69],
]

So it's 12.9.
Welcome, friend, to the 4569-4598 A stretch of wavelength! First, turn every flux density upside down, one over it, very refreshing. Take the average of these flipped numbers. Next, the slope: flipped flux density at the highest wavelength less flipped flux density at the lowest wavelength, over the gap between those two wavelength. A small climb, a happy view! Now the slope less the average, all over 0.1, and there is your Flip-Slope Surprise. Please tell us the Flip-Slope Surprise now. -1.54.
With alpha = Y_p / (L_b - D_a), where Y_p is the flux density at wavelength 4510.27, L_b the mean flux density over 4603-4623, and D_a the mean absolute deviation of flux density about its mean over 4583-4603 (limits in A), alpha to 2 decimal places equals 1.01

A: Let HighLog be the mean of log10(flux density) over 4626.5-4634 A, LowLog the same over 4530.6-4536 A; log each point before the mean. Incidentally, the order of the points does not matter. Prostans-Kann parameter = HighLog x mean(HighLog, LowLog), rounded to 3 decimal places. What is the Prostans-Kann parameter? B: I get 0.613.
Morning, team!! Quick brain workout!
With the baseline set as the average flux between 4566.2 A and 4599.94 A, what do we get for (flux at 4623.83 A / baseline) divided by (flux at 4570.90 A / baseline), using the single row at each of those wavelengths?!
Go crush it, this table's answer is 1.11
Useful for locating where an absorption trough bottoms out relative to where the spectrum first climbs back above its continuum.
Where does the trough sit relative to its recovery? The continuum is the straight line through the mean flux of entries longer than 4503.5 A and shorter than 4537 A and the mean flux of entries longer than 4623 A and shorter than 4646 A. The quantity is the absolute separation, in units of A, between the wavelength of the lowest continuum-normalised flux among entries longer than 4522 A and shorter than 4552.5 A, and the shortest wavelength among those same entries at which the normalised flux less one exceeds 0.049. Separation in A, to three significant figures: 17.7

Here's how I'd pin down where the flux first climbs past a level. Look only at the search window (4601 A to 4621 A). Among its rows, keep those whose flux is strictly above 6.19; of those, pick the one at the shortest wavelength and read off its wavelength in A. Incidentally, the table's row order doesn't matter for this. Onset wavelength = 4601.53 A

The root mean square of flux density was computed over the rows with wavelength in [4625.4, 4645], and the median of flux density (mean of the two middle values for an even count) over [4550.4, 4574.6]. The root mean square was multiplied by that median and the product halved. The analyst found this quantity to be 19.0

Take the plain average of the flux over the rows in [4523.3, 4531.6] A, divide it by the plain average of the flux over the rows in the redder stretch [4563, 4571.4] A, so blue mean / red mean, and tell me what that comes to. 1.00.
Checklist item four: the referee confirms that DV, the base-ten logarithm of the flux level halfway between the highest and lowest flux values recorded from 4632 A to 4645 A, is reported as 0.798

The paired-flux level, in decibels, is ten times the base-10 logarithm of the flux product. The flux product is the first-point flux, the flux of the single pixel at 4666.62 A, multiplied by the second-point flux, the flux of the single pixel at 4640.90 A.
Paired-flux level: 16.3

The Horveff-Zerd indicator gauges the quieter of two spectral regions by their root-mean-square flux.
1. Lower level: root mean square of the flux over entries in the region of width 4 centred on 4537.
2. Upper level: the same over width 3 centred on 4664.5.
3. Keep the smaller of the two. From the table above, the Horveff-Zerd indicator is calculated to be 6.16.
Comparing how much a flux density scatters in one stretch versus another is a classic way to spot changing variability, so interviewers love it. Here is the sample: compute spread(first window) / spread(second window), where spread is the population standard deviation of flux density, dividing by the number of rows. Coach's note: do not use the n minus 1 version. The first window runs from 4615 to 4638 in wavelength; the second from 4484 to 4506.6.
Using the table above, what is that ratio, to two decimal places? 1.23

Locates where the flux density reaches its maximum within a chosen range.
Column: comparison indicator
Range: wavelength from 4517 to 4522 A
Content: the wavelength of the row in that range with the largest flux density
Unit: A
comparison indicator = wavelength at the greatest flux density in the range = 4519.62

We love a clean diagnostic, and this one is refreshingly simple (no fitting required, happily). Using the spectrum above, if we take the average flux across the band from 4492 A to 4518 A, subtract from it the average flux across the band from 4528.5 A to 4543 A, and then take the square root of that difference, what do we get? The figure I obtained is 0.45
